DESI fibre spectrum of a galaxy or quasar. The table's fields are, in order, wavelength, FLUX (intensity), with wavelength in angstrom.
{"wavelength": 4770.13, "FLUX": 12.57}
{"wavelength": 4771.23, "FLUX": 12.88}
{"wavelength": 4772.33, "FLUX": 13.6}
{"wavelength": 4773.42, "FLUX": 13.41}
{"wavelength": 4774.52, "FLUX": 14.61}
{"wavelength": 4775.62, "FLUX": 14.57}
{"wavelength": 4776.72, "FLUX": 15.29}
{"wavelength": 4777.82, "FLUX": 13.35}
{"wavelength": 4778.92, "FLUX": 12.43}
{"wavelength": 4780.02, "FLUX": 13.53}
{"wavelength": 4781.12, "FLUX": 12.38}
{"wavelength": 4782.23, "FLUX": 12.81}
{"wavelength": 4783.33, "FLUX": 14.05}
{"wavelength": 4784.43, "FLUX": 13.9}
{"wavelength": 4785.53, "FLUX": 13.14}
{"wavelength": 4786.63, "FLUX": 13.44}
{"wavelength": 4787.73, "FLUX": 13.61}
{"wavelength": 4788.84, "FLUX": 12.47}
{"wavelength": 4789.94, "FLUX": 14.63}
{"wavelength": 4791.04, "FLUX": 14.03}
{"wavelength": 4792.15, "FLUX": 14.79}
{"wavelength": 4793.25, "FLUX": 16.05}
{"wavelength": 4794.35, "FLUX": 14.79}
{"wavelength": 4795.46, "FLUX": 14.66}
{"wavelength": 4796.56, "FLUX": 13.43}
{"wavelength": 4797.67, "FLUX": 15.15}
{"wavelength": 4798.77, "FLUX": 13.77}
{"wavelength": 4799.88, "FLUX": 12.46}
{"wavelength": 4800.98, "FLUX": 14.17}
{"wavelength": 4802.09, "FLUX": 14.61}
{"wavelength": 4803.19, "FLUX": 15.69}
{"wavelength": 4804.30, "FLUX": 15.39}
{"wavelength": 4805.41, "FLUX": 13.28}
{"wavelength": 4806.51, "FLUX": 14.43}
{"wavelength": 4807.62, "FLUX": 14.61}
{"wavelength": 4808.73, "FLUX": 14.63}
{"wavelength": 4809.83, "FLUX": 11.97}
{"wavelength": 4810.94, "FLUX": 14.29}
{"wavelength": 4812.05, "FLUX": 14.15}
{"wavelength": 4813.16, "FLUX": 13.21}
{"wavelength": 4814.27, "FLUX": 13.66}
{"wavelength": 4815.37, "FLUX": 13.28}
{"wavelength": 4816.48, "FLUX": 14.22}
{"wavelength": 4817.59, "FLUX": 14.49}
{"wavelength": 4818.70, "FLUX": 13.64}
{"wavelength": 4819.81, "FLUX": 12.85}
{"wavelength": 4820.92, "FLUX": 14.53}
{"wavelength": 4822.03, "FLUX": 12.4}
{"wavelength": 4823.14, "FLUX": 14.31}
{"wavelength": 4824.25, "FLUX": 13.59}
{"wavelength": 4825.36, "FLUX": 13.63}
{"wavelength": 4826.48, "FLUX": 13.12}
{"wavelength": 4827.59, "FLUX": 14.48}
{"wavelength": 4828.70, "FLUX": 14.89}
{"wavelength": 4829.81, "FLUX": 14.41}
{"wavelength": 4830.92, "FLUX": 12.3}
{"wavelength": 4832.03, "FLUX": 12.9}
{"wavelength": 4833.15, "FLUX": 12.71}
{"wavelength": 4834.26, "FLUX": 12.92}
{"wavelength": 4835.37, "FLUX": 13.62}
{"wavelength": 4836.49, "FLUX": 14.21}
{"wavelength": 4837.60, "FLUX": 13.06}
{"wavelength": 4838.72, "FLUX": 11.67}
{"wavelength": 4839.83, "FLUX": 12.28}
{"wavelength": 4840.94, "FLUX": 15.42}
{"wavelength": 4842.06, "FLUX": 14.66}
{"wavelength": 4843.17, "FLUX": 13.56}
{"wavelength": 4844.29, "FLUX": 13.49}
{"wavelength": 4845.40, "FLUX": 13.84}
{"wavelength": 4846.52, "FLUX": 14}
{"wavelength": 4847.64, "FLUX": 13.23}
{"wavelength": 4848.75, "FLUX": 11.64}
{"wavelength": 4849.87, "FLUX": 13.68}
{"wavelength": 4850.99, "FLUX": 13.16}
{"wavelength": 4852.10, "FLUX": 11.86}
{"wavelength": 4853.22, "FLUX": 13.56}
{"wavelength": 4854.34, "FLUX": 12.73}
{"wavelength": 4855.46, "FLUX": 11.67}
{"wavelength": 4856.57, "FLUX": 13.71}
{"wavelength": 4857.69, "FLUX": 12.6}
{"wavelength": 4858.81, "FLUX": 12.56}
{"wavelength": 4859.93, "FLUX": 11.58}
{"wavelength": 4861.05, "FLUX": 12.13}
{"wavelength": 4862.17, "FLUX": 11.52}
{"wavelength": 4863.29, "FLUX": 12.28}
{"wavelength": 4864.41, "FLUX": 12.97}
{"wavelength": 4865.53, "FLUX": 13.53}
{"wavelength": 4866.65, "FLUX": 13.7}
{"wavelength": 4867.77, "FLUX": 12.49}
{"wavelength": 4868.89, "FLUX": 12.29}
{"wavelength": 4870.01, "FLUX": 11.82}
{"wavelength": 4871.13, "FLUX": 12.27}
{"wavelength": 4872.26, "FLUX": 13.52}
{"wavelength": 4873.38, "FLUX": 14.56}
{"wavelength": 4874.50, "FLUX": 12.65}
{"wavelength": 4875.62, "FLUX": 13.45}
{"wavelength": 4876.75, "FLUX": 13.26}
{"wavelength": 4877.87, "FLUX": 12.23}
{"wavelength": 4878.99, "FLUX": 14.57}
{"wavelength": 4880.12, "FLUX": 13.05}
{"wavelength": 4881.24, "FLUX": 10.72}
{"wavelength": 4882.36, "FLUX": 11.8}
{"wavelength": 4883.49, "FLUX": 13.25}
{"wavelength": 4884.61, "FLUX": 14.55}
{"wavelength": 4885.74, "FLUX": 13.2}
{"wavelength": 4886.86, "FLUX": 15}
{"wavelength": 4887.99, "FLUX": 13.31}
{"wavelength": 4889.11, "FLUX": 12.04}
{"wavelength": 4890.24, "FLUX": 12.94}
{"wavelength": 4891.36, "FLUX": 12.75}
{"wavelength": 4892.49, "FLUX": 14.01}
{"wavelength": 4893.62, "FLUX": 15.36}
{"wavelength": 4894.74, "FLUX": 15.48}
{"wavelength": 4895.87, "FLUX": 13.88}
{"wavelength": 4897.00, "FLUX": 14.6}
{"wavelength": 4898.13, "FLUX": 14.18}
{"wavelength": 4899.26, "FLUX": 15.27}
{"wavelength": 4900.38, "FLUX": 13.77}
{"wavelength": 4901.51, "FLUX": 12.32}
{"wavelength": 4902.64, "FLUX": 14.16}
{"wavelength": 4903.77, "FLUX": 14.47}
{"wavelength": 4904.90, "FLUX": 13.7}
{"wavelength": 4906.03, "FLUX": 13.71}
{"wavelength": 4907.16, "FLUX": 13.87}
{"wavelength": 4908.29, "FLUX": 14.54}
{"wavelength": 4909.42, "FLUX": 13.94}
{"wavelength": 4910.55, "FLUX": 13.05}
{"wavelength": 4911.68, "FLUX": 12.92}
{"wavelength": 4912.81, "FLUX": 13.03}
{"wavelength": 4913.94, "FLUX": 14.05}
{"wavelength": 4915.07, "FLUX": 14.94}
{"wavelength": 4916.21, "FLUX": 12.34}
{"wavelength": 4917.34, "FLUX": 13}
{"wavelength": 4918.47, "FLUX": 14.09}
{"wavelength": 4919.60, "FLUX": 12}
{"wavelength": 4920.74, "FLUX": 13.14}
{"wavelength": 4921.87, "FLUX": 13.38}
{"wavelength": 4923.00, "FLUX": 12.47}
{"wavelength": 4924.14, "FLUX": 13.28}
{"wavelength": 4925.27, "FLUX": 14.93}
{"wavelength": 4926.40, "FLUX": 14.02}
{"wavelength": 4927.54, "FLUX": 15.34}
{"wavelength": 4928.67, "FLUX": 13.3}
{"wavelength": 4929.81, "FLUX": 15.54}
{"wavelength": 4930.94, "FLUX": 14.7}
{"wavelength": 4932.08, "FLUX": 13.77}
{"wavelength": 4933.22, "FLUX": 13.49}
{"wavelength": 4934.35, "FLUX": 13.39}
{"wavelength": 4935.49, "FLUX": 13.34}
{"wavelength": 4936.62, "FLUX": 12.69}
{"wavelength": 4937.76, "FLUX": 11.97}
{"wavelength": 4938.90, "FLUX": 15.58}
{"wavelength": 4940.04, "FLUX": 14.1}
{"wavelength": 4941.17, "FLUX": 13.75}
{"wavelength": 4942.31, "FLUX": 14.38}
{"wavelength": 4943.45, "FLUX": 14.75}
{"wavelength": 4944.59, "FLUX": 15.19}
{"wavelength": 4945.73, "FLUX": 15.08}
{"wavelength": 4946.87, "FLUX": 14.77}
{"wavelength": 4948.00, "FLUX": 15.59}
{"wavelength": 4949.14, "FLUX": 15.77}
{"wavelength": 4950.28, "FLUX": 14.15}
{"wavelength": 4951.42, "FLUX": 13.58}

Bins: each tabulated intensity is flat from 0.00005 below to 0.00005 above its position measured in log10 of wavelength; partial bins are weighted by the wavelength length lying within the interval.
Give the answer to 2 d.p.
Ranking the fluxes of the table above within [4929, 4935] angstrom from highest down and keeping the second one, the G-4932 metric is 14.70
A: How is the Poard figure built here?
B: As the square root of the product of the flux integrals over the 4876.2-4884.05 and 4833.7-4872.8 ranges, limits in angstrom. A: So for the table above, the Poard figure 225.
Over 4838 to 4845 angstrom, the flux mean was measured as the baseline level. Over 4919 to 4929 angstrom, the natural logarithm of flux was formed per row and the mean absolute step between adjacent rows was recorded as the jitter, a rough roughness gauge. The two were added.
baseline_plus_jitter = 13.6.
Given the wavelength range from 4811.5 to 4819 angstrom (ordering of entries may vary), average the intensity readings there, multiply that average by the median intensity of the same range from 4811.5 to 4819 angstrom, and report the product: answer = 189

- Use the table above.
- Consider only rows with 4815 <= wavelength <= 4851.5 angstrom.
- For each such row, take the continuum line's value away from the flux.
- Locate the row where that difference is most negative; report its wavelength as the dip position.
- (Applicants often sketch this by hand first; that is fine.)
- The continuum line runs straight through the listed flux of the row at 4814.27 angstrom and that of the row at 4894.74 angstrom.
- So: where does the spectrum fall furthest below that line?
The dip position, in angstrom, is 4848.75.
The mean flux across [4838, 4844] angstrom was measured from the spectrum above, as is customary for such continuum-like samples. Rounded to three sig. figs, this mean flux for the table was 13.5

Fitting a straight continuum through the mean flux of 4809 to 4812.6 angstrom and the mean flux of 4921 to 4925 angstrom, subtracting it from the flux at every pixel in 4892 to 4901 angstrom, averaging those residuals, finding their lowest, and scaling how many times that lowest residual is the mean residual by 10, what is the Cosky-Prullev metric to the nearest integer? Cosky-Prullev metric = 4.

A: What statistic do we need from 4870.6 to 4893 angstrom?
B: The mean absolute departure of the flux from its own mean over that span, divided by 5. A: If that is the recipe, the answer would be 0.1592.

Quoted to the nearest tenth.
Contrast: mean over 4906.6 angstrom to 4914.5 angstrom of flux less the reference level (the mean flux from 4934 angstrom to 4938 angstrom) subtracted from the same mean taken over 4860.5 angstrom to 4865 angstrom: -1.4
